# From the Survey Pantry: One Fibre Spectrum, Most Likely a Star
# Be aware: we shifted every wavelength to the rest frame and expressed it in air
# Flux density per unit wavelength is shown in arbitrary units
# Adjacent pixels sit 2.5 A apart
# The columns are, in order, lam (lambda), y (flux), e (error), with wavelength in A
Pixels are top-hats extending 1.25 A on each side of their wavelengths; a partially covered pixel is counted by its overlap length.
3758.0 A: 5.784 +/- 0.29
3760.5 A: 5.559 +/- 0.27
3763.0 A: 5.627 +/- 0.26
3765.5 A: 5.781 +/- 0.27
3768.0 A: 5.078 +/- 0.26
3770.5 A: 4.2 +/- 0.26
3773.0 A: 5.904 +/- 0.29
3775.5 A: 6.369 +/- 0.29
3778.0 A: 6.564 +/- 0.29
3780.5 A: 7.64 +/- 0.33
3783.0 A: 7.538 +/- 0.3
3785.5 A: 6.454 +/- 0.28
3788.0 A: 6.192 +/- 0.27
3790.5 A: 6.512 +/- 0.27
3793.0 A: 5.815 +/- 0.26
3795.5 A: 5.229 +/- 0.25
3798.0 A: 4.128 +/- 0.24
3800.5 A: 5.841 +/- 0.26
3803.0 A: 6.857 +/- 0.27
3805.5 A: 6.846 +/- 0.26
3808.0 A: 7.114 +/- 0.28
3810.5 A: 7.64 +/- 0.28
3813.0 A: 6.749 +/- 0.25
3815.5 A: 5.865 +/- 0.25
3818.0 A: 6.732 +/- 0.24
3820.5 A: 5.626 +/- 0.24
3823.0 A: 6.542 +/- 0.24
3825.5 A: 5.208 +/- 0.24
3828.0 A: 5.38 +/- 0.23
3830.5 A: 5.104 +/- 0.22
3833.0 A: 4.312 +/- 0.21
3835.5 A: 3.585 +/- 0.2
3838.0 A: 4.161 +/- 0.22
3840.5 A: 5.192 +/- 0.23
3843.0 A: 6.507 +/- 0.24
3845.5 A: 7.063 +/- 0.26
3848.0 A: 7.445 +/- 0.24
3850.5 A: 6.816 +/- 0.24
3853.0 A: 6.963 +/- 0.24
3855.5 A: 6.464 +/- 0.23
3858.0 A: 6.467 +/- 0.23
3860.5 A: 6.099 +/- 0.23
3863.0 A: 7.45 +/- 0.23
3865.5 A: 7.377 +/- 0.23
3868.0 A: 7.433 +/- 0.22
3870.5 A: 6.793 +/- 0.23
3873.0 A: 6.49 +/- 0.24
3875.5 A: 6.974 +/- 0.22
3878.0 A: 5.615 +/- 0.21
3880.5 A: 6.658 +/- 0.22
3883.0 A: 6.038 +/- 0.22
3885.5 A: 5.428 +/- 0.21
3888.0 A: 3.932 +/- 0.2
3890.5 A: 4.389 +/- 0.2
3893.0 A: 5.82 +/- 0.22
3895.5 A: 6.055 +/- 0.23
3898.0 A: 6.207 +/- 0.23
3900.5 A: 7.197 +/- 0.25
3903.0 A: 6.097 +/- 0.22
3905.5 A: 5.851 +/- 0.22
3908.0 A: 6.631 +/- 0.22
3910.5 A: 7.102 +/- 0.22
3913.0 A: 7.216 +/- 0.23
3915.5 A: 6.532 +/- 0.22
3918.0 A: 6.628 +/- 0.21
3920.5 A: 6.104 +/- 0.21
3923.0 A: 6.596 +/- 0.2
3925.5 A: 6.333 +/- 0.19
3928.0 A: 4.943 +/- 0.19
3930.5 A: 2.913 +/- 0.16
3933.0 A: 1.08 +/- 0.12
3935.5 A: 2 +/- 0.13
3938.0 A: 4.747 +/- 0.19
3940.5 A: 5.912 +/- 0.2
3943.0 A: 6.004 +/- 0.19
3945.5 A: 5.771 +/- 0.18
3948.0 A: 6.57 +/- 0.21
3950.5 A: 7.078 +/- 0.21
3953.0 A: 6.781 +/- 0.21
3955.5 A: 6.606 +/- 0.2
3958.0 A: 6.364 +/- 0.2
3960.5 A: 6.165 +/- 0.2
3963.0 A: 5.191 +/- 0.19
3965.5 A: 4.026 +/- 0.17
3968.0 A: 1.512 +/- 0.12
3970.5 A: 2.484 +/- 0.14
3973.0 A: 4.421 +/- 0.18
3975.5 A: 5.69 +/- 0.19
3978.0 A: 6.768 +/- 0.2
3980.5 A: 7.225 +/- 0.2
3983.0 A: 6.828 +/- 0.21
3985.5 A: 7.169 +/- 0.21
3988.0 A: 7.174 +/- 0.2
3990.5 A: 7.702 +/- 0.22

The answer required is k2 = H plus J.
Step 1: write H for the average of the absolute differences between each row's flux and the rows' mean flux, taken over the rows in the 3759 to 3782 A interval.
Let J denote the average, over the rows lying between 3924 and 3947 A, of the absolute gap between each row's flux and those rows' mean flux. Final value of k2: 2.29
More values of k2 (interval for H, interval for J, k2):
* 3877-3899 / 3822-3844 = 1.39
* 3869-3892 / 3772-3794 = 1.33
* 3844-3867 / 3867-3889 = 1.19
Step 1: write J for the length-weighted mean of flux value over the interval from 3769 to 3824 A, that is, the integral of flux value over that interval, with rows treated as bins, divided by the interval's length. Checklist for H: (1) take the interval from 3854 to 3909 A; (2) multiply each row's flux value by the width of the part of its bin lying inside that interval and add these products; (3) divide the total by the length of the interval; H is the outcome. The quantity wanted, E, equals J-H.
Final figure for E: 0.0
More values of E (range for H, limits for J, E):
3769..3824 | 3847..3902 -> 0.1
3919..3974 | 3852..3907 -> 1.3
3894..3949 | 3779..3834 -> 0.5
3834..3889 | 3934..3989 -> -0.7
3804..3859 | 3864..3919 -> 0.2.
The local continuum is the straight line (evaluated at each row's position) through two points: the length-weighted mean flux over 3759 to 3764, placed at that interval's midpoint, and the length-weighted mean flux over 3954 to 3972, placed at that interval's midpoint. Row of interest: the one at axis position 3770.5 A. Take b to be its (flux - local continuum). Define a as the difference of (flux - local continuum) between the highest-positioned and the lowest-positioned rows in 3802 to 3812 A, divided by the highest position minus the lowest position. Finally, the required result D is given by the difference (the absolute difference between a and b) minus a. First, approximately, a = 0.1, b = -1.4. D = 1.4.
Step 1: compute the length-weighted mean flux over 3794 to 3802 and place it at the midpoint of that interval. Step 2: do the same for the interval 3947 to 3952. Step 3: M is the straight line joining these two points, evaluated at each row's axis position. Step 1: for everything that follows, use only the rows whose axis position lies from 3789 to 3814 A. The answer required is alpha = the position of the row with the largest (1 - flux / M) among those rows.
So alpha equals 3798.0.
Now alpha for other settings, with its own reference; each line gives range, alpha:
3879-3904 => 3888.0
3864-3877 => 3873.0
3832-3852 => 3835.5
